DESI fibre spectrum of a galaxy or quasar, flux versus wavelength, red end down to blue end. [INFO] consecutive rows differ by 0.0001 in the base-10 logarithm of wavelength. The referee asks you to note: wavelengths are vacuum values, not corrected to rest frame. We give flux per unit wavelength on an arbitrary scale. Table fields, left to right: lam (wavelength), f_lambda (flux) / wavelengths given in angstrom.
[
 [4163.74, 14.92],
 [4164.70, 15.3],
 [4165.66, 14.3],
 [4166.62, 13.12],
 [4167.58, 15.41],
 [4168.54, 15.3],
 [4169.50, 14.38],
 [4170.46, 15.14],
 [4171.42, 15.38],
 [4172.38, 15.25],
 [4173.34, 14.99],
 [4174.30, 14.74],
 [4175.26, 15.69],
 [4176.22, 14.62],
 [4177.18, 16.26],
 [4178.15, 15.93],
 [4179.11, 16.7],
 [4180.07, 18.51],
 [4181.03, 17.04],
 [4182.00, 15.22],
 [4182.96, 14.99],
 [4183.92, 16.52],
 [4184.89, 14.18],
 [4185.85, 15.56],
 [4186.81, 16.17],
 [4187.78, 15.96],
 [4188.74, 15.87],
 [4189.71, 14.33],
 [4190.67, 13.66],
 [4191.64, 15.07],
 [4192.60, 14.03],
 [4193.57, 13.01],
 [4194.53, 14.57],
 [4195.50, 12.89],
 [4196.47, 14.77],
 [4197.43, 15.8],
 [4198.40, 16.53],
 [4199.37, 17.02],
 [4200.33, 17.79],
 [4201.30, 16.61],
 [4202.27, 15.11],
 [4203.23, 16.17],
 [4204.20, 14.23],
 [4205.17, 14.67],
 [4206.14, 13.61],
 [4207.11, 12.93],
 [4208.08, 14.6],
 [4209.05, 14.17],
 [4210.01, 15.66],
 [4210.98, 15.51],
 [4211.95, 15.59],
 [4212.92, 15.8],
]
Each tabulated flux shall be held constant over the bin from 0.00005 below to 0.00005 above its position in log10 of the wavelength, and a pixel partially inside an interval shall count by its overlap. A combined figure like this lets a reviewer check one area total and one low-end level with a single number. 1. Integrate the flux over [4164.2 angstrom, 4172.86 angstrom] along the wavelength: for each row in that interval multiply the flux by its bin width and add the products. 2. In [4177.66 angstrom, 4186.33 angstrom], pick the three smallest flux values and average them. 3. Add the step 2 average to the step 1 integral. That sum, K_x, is 143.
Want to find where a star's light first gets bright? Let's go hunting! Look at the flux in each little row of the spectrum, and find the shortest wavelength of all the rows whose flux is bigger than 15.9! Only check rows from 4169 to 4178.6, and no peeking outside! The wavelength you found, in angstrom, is 4177.18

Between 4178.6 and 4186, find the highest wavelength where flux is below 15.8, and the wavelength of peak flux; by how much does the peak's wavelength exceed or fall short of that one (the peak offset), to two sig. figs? -5.8 angstrom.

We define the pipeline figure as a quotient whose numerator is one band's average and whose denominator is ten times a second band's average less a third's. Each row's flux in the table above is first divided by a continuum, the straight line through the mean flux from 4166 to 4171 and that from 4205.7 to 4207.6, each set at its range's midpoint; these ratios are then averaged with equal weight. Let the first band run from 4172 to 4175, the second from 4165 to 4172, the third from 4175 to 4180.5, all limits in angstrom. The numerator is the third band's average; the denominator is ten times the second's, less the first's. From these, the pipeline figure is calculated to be 0.126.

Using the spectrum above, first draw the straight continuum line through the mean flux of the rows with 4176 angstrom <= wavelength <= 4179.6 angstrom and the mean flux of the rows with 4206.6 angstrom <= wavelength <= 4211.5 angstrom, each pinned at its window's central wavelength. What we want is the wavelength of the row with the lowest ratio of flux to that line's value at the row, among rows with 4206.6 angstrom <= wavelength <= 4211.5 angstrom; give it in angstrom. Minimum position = 4207.11 angstrom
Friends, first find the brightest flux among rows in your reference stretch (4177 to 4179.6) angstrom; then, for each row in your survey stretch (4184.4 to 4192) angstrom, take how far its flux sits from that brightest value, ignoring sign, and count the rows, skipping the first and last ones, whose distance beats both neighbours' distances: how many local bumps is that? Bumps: 1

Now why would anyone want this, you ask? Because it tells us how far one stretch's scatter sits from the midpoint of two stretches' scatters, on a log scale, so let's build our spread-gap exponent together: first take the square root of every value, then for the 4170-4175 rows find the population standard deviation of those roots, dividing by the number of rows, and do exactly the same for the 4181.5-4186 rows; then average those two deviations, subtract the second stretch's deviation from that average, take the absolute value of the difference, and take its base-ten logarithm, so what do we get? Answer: -1.46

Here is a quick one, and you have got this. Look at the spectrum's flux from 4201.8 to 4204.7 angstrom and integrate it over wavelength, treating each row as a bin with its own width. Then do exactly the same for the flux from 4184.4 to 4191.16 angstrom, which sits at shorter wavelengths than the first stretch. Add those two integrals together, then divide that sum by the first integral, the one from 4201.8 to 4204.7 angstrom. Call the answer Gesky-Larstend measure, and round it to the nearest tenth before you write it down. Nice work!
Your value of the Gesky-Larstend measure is 3.3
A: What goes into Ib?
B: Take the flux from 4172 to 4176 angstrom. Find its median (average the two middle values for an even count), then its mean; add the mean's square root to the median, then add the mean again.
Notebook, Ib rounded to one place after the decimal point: 34.2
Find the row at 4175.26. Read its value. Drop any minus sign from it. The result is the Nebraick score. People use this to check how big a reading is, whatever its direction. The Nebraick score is 15.7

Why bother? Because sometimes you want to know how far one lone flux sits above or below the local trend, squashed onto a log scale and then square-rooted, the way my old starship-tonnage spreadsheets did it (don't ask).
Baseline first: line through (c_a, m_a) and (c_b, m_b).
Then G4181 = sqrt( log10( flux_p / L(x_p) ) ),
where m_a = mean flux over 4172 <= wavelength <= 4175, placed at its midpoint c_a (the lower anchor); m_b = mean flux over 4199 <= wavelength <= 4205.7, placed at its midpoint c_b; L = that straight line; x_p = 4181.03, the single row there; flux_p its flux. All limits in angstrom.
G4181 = 0.22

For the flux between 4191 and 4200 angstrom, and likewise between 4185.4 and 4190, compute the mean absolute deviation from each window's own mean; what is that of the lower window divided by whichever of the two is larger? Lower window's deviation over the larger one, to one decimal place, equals 0.5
